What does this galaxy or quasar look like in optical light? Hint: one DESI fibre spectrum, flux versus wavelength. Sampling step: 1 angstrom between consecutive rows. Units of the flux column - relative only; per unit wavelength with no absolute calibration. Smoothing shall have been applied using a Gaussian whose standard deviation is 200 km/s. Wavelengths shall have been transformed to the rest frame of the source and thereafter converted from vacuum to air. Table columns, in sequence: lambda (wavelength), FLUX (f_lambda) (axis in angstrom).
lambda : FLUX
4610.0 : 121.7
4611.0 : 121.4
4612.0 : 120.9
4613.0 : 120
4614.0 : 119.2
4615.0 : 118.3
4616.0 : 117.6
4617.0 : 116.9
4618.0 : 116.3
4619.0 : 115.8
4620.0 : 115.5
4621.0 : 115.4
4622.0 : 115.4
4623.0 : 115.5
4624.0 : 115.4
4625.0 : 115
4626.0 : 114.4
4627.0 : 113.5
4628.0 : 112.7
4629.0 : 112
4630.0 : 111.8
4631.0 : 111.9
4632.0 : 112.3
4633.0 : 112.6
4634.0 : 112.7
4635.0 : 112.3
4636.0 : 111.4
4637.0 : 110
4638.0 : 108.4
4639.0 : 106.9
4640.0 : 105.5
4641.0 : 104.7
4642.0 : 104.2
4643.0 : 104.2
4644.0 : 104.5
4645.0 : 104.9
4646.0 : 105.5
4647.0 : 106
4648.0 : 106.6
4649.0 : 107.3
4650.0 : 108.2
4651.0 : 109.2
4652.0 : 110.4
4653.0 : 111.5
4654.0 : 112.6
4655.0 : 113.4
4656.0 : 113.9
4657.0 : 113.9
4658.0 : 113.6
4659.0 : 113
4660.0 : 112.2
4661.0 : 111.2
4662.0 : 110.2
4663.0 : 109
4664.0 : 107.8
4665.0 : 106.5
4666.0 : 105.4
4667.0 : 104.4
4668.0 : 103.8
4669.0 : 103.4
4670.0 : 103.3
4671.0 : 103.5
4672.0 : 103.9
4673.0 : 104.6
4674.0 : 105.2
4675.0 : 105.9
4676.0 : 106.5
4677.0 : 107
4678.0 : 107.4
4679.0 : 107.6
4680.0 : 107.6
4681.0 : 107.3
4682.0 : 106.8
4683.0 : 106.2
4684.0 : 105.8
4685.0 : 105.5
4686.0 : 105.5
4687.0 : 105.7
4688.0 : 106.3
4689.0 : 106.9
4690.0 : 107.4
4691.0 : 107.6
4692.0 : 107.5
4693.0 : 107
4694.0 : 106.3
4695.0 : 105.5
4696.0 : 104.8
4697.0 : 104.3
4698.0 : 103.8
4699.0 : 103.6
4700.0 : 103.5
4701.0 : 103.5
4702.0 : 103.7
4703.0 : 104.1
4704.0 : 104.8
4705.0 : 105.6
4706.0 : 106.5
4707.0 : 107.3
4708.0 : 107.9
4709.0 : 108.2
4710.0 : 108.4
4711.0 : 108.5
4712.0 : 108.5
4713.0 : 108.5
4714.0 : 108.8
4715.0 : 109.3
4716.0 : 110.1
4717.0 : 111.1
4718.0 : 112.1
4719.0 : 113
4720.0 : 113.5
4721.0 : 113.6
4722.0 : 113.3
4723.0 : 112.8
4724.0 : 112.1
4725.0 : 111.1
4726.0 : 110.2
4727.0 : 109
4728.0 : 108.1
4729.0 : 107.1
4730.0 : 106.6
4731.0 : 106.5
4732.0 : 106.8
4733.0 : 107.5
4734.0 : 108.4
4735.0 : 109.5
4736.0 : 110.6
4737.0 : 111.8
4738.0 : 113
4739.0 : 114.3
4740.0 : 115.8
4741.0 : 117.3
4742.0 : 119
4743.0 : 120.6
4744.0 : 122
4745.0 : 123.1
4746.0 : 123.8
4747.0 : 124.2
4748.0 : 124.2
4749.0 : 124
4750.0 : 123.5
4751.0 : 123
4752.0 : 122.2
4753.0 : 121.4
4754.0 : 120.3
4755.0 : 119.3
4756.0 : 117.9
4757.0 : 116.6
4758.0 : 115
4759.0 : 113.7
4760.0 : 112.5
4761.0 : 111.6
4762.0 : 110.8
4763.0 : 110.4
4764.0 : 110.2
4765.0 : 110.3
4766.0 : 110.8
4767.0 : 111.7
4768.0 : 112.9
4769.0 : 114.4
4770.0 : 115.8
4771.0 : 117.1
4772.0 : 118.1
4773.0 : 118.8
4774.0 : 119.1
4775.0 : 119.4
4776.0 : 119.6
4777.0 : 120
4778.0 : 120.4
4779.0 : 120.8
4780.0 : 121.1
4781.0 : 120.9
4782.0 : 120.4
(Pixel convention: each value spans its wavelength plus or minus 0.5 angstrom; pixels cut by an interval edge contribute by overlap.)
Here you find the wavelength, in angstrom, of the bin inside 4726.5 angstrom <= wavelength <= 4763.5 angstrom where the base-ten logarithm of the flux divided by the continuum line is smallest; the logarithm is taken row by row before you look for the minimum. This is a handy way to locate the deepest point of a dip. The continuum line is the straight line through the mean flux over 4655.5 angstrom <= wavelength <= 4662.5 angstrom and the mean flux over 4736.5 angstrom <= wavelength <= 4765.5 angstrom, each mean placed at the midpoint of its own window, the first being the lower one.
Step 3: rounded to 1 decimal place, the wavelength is 4731.0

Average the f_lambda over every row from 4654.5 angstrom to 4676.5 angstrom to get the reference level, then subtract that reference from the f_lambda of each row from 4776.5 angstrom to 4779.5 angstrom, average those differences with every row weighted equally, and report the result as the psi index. 12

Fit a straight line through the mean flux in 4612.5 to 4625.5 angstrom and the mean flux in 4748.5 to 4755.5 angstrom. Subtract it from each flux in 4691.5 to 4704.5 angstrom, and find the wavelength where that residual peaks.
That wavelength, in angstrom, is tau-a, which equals 4692.0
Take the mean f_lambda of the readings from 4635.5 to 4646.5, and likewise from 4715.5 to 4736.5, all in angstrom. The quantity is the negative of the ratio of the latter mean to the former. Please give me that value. -1.04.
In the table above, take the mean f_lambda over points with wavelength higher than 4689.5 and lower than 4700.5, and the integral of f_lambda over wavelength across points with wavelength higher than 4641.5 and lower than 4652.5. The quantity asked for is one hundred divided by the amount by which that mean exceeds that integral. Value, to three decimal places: -0.094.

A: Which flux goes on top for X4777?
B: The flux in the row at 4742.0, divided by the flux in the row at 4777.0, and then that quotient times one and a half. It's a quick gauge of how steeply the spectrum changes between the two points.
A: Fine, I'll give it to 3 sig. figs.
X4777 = 1.49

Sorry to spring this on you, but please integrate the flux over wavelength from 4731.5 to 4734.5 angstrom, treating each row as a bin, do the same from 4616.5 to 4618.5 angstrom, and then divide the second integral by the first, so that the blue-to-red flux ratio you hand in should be 0.7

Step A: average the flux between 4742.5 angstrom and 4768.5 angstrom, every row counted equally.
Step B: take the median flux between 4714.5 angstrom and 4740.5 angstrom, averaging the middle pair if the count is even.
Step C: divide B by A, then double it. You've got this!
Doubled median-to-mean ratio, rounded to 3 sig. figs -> 1.89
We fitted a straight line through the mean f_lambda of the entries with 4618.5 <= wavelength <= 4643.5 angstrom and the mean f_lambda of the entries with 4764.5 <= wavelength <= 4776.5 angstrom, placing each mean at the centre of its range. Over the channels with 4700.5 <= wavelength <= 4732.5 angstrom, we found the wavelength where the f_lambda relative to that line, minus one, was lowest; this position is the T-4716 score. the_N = 4701.0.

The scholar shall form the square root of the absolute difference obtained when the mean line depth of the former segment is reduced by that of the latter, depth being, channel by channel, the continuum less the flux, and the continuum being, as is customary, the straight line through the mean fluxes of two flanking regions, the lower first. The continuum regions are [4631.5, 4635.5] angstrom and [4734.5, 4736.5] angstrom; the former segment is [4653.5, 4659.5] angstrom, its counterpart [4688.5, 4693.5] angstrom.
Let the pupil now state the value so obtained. 2.3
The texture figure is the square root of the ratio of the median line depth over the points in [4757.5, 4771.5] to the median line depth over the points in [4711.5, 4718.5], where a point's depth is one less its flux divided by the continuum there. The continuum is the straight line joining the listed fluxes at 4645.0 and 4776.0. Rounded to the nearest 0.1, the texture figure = 1.3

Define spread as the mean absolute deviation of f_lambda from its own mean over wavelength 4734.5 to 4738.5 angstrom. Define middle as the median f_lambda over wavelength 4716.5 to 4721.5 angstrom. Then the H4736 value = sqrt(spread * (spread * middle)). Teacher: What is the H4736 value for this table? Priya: 12.5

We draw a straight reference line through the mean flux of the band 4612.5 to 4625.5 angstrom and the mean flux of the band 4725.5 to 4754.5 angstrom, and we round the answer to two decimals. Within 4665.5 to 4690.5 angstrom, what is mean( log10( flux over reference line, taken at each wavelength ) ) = -0.04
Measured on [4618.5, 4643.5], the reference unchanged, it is -0.02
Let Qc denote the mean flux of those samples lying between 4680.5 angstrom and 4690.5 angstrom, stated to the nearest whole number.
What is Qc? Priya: 106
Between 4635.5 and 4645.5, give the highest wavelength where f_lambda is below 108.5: 4645.0 angstrom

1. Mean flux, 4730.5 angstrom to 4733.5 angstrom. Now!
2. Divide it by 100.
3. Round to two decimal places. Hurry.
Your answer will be 1.07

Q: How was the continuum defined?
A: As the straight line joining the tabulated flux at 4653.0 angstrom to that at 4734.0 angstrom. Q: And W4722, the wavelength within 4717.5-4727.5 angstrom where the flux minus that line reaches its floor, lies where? 4727.0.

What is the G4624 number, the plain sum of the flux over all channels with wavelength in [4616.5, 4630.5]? 1606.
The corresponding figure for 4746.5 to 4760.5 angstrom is 1678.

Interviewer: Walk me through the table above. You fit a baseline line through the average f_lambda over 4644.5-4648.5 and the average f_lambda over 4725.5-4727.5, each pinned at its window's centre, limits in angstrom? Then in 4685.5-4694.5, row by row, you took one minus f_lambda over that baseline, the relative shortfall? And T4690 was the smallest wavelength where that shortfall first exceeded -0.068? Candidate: 4686.0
